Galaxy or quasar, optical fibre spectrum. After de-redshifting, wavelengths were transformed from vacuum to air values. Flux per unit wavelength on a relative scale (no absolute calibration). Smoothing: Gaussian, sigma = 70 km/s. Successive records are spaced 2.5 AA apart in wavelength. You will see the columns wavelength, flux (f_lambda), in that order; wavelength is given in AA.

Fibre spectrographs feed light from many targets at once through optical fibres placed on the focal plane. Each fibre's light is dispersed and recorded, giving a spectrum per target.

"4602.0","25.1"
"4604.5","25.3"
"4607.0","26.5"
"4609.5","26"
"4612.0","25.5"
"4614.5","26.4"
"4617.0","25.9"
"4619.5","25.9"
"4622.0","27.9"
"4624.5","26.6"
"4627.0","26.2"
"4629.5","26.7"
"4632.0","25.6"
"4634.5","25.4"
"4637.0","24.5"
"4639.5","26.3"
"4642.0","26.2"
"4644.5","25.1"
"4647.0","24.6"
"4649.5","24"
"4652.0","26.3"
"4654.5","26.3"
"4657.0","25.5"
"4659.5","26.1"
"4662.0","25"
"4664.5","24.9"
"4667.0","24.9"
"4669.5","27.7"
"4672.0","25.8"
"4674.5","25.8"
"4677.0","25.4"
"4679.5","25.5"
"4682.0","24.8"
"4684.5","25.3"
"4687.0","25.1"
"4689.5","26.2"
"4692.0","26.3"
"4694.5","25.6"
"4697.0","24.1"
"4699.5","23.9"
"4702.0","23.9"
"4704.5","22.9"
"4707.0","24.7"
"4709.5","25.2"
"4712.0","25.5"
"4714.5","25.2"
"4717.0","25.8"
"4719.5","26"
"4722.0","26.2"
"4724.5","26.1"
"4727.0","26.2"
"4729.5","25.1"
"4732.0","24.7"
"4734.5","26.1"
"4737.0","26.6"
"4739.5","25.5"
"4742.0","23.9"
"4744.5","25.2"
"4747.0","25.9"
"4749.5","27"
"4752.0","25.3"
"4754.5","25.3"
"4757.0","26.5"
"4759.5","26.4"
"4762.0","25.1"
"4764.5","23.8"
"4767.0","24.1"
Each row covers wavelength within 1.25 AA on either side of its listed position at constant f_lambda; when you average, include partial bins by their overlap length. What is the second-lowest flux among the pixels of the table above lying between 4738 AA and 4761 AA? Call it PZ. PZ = 25.2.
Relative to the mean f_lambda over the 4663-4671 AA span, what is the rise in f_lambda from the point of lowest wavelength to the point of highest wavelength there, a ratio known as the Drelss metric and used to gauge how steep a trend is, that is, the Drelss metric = 0.11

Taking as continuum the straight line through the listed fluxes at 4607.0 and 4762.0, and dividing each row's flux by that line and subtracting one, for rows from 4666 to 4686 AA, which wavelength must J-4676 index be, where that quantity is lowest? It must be 4667.0 AA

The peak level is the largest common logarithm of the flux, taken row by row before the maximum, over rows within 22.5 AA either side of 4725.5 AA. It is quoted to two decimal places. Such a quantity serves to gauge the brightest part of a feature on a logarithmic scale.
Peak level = 1.42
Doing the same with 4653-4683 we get 1.44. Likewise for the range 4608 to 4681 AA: 1.45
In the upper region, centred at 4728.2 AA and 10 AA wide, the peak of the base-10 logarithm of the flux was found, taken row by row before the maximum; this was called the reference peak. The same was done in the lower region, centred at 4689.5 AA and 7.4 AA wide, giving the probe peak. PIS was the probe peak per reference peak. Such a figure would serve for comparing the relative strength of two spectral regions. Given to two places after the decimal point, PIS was 1.00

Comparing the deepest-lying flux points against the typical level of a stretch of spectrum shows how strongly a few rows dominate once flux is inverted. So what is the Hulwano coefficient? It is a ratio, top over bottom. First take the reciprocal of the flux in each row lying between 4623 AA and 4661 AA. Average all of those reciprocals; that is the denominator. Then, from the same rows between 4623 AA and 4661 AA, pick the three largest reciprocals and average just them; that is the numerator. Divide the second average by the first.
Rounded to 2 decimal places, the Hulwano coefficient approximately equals 1.05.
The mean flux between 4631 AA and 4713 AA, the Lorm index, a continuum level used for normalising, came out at 25.3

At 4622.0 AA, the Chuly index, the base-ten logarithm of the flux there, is 1.45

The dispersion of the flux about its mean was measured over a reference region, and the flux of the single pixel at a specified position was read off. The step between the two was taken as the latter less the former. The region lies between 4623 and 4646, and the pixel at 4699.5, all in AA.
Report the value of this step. 23.2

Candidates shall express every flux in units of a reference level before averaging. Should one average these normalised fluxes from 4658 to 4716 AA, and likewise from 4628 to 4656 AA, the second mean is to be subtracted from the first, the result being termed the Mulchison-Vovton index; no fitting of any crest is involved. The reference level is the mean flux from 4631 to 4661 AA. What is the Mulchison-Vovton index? -0.013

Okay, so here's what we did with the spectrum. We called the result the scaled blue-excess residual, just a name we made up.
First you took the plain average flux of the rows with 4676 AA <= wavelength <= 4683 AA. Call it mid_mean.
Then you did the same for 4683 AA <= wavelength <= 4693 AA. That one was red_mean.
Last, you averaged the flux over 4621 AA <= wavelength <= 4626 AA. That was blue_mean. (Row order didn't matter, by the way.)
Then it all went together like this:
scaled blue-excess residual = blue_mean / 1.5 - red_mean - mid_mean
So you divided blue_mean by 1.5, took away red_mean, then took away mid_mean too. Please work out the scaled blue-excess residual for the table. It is -32.8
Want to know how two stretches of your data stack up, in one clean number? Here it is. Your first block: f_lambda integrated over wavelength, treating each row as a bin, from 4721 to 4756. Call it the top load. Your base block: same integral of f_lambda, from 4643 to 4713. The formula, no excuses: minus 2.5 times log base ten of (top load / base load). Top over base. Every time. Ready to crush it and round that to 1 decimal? 0.7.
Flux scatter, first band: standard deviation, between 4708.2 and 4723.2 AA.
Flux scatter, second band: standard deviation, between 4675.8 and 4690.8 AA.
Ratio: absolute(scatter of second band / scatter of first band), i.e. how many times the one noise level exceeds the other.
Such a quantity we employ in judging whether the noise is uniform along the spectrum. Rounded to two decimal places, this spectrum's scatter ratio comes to 1.13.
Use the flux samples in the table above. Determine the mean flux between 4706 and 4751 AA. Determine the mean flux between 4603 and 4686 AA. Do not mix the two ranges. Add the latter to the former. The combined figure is 51.4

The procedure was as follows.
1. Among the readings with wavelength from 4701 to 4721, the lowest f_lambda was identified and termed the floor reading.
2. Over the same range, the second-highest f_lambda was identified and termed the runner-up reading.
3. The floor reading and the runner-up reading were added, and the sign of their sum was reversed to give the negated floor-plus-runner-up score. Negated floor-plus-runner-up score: -48.7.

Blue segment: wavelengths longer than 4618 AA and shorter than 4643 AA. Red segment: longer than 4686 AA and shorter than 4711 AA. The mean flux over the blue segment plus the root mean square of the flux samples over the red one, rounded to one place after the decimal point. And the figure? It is 50.9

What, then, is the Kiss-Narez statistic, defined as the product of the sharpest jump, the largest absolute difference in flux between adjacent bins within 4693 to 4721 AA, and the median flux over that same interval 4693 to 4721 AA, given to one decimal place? 45.4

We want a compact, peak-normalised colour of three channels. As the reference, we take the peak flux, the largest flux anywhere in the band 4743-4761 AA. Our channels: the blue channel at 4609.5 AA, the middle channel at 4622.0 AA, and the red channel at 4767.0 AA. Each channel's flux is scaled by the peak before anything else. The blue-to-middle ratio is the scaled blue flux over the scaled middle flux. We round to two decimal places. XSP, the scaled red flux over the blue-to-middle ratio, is 0.96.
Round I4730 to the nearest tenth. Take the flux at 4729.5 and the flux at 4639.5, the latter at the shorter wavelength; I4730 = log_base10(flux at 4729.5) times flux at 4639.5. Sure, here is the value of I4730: 36.8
